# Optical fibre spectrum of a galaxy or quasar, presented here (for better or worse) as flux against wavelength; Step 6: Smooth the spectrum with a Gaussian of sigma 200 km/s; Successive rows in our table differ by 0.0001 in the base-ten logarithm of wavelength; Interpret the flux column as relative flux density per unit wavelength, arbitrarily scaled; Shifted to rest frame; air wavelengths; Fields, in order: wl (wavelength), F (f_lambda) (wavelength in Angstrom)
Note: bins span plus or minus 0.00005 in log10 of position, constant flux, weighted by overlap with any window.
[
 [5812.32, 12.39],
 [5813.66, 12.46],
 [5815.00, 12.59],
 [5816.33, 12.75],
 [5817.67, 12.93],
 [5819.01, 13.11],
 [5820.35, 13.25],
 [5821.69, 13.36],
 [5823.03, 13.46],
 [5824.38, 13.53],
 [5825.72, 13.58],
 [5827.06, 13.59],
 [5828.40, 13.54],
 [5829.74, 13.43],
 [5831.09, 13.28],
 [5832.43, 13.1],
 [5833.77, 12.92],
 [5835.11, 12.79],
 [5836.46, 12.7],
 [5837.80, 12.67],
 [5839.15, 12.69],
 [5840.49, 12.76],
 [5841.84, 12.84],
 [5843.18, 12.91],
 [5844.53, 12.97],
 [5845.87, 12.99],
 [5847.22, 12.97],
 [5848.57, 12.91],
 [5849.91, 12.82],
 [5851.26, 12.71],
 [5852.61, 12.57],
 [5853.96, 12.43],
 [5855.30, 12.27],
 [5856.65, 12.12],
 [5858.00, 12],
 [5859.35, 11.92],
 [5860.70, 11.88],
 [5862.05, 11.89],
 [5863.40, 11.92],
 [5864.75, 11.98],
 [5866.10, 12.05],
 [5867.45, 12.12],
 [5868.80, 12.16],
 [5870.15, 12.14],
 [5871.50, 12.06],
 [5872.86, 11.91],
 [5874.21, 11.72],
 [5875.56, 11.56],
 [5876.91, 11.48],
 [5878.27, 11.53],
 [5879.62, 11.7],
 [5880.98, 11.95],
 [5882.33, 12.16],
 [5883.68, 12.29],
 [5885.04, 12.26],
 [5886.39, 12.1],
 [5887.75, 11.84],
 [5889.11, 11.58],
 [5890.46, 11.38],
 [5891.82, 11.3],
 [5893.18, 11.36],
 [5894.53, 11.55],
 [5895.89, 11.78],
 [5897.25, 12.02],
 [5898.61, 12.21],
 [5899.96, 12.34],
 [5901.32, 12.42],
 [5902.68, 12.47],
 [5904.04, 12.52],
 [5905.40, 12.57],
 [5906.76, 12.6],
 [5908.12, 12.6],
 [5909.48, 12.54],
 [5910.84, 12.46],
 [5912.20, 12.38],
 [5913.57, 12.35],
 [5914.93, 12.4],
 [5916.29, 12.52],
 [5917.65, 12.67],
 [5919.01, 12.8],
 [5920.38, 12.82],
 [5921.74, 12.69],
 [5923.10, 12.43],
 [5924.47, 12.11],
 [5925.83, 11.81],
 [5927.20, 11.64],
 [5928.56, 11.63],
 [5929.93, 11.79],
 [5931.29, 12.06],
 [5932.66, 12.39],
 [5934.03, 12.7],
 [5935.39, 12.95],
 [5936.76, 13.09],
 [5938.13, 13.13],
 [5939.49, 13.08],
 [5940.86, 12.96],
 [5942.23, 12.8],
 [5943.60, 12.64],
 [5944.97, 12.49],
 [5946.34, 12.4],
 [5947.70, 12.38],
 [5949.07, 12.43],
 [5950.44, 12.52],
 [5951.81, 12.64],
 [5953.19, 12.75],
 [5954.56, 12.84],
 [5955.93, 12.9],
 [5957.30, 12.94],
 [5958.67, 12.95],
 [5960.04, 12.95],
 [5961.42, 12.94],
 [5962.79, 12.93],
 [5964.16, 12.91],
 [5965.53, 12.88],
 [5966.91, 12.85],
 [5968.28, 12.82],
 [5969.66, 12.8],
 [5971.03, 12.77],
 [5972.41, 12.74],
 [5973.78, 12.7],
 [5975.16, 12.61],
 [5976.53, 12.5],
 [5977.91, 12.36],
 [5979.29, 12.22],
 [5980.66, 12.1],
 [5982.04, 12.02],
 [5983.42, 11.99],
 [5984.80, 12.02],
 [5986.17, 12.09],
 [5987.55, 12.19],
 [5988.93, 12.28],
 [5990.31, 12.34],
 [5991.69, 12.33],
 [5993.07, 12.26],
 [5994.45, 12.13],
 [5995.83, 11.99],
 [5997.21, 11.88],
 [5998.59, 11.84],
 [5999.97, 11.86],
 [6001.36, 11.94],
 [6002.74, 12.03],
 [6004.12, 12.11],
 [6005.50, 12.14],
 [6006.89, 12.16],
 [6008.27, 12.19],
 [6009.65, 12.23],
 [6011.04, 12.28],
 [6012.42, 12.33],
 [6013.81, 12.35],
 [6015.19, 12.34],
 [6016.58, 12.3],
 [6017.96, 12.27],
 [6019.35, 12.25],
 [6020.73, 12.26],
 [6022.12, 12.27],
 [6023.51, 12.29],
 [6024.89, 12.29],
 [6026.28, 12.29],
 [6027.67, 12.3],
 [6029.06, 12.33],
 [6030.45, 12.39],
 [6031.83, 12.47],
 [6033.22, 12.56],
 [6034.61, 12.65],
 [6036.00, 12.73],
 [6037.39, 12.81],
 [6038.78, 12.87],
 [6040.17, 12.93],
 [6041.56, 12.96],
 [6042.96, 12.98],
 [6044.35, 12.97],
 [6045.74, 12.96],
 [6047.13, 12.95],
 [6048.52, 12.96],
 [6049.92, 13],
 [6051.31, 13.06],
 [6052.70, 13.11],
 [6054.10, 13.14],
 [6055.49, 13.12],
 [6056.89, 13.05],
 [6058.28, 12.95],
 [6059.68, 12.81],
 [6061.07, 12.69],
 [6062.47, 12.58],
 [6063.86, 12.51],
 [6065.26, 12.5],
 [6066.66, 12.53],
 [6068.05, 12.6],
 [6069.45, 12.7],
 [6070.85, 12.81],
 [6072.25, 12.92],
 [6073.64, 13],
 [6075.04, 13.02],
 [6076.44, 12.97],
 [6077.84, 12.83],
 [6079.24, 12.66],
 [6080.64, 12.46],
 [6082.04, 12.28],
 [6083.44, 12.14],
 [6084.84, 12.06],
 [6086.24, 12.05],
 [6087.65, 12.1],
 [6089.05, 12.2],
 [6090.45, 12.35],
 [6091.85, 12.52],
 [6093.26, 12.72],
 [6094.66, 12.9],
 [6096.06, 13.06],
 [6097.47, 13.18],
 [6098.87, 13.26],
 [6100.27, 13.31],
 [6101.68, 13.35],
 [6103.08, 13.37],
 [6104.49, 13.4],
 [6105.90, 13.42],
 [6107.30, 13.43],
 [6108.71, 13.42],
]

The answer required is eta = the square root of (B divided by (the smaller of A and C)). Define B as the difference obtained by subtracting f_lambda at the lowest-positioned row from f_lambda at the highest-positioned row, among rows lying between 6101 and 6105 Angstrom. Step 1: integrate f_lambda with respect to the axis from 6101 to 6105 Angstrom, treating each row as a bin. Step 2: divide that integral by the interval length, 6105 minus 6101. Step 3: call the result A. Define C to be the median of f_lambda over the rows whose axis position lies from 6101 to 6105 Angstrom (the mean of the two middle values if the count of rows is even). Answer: 0.06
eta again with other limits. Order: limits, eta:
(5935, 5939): 0.12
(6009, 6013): 0.09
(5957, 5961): 0.03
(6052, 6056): 0.03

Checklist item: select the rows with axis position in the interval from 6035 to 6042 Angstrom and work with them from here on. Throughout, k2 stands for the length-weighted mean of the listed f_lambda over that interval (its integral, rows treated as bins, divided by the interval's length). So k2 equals 12.85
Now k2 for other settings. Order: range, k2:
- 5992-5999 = 12.05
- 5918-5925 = 12.58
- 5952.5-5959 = 12.87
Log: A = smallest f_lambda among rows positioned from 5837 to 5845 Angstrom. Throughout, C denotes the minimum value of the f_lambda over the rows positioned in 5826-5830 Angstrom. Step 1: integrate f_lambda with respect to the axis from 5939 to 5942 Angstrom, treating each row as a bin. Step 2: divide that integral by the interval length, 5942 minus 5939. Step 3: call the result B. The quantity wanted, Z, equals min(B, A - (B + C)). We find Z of -13.7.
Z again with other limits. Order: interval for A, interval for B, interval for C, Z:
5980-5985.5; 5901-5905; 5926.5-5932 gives -12.1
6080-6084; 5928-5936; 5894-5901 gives -11.7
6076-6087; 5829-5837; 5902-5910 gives -13.5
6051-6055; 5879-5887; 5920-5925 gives -11.1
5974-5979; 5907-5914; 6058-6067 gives -12.6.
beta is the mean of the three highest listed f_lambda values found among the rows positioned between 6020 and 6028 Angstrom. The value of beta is 12.3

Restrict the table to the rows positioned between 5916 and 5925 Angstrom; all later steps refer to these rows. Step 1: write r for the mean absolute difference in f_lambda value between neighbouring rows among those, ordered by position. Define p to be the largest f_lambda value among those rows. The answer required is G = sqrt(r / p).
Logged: 0.11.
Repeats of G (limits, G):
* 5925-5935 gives 0.13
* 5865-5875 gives 0.09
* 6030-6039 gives 0.08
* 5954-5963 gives 0.04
